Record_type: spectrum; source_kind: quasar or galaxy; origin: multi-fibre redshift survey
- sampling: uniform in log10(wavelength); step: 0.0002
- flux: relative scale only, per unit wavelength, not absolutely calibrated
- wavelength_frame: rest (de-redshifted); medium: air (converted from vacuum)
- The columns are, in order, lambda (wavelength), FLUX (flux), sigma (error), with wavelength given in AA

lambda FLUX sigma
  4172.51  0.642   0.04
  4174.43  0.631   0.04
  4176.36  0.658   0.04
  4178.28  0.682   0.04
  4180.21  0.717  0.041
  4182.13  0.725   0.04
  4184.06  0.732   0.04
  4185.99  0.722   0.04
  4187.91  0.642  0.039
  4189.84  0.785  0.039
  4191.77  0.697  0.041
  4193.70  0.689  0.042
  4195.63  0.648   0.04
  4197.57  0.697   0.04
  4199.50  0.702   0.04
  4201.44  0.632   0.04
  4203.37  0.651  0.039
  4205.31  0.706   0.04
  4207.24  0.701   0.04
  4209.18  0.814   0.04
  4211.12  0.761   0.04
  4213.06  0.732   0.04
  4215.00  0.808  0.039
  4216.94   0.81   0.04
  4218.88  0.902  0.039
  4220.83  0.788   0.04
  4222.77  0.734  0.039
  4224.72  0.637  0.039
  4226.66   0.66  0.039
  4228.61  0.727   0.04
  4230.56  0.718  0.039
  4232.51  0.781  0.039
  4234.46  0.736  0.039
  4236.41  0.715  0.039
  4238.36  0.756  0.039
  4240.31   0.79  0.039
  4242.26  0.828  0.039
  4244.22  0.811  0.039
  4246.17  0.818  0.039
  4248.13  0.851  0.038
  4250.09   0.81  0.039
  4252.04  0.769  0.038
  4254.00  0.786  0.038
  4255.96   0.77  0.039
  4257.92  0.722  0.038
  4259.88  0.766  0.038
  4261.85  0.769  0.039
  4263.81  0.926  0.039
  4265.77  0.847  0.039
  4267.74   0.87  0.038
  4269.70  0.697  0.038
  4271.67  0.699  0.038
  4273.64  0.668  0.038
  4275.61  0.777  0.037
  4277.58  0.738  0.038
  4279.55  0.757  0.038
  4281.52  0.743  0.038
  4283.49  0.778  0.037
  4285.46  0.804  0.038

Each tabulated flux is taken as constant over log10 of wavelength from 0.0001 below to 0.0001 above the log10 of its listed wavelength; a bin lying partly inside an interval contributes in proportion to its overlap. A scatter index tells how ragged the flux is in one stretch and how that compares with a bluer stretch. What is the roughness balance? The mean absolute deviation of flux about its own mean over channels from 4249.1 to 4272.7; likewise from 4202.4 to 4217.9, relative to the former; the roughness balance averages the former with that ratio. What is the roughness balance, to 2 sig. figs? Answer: 0.51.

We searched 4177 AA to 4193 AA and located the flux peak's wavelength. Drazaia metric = 4189.84 AA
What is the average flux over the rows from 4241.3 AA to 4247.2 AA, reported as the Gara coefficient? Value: 0.82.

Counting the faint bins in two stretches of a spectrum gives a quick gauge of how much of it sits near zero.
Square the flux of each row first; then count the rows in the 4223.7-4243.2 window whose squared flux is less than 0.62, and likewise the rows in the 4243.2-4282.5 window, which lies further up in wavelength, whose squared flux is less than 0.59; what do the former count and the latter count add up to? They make 16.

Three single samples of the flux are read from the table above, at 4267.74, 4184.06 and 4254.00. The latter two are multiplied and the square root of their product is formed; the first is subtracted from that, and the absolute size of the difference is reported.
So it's 0.11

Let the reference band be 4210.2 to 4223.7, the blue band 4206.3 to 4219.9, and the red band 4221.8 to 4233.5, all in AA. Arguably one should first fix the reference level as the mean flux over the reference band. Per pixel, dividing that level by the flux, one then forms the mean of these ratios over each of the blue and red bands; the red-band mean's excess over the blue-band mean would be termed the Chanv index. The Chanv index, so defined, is 0.11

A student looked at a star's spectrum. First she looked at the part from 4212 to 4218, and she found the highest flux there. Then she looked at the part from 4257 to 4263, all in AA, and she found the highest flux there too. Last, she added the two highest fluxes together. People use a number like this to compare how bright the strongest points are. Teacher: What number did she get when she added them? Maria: 1.58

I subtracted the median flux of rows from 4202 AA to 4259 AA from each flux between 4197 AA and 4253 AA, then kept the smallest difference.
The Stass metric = -0.137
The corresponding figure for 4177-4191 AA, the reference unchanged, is -0.127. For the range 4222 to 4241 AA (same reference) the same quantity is -0.132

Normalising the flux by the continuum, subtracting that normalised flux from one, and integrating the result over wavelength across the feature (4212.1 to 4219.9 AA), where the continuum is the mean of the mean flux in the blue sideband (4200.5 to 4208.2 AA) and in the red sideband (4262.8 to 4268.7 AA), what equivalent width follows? -0.4 AA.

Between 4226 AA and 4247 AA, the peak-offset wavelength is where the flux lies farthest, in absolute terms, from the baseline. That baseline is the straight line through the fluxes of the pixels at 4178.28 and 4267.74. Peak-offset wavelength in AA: 4226.66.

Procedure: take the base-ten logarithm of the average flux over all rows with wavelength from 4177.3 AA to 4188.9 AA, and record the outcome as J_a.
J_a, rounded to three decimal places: -0.153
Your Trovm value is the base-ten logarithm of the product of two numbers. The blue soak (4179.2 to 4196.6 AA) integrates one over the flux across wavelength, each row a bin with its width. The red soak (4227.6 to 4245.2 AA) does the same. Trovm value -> 2.76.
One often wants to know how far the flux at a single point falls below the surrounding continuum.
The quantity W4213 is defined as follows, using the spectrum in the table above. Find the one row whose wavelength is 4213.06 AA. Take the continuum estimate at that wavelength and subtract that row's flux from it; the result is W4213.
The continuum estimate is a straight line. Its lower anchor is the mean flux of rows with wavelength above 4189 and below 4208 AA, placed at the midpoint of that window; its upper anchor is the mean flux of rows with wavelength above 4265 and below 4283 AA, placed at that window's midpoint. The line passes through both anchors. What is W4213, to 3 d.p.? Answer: -0.029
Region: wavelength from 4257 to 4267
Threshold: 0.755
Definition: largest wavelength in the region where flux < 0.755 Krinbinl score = 4257.92 AA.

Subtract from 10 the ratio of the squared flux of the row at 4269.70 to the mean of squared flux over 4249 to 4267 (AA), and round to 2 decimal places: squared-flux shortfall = 9.24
